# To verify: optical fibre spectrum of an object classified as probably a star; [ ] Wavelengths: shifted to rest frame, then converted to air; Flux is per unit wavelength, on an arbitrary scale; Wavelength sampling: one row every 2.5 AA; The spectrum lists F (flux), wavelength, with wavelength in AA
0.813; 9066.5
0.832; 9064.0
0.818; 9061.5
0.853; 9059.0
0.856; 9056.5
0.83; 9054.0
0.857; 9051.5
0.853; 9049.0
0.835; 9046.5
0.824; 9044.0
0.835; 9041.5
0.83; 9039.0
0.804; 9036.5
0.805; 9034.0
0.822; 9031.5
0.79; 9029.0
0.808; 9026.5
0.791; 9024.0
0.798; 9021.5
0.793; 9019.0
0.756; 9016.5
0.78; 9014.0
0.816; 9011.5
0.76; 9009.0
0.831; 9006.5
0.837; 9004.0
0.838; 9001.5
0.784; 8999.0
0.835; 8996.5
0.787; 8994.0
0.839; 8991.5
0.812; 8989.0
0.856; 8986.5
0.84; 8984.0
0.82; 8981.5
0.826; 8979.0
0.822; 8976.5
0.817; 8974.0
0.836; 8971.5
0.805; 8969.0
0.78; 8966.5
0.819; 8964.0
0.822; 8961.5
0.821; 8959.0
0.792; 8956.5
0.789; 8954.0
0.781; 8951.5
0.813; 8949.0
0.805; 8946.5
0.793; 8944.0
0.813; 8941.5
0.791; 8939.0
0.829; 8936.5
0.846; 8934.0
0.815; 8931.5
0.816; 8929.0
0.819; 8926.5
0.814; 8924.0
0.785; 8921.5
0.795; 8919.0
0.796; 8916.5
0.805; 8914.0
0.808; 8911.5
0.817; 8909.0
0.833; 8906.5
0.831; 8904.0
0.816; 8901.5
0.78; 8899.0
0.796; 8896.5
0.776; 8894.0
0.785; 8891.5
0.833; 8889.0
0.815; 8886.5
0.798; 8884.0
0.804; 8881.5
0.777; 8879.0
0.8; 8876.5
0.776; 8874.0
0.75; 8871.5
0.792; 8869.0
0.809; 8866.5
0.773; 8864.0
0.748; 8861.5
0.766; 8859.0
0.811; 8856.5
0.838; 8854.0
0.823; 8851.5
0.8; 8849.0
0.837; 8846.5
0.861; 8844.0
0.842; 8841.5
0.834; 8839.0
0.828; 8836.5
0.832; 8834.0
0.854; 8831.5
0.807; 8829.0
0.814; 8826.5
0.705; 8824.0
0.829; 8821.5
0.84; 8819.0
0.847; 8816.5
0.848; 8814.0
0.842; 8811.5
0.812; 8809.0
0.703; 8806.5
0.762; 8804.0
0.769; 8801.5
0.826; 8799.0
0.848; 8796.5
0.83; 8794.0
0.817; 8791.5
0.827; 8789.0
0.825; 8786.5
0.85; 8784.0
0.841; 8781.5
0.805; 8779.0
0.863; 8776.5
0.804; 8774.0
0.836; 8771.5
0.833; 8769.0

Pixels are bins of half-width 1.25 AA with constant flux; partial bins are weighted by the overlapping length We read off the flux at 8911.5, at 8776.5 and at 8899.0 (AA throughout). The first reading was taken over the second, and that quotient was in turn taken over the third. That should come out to 1.20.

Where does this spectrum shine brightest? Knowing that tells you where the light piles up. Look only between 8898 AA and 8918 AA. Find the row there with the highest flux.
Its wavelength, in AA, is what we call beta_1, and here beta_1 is 8906.5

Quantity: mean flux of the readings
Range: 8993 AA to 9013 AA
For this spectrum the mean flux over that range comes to 0.811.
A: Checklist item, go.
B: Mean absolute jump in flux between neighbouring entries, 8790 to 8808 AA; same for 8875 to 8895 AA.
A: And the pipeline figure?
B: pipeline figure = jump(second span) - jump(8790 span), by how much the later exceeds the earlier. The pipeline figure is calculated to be -0.008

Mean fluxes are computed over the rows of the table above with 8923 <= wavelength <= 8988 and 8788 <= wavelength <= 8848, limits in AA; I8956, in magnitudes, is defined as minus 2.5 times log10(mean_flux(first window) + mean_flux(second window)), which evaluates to -0.532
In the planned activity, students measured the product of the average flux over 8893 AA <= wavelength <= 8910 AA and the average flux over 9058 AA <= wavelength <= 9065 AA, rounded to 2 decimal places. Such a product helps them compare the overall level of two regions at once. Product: 0.67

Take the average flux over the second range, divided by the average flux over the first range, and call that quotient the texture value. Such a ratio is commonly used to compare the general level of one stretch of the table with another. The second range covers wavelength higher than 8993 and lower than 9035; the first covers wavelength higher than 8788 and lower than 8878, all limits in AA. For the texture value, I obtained 0.992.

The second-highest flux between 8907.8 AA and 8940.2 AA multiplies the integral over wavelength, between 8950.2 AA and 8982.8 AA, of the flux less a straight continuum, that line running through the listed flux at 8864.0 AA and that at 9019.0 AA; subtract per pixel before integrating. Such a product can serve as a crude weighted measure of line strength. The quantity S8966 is 0.64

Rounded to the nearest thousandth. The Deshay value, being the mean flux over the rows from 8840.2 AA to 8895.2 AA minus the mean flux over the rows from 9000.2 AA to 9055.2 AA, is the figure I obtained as -0.013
